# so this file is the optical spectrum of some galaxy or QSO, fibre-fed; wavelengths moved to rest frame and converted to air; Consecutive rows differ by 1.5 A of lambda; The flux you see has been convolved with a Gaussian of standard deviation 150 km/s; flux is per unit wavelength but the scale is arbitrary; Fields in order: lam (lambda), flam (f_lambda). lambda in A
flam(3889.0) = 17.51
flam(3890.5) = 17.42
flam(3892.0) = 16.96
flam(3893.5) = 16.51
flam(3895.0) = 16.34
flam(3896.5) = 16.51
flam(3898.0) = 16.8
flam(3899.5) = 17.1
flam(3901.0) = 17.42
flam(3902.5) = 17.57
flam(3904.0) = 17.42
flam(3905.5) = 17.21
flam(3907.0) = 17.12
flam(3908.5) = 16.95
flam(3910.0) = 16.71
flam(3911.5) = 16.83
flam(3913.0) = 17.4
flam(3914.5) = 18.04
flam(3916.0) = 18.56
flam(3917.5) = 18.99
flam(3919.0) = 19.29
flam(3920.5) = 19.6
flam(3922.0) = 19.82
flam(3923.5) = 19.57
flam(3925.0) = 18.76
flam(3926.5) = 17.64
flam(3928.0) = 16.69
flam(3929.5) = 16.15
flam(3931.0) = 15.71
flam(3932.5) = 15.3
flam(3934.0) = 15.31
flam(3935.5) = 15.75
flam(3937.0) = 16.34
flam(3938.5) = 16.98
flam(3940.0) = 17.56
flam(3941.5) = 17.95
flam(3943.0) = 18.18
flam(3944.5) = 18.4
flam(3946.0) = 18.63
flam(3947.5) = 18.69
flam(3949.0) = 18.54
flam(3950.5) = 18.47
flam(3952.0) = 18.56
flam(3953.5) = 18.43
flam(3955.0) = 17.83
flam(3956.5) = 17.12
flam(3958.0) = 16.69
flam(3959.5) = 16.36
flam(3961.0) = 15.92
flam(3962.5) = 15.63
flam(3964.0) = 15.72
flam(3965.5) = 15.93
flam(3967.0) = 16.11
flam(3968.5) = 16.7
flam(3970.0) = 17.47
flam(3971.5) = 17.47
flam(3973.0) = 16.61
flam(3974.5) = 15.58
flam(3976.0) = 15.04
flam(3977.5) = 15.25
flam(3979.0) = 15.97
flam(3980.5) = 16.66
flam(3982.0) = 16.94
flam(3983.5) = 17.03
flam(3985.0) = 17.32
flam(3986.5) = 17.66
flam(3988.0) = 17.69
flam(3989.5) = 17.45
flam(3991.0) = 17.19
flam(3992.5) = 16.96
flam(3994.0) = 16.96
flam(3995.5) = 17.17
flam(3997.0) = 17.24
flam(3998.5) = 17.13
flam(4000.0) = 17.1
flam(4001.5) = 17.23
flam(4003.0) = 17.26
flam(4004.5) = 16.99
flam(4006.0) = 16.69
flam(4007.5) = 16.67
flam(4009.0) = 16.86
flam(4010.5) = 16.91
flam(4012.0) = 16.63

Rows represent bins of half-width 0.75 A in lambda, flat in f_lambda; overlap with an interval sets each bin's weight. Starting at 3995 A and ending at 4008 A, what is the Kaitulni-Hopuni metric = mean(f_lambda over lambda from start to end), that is 17.1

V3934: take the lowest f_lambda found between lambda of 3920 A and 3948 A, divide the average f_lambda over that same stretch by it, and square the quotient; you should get 1.31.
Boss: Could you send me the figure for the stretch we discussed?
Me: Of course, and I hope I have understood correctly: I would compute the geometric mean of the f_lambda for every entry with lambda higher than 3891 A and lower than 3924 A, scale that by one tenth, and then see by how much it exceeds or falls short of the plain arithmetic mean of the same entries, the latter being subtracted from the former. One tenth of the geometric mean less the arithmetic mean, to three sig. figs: -15.9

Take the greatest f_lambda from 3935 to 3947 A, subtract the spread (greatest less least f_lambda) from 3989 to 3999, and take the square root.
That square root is 4.3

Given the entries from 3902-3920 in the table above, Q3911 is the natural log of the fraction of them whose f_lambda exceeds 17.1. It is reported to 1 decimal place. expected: -0.3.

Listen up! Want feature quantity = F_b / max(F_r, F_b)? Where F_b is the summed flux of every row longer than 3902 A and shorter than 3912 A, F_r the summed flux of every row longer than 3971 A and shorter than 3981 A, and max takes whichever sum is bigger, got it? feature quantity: 1.00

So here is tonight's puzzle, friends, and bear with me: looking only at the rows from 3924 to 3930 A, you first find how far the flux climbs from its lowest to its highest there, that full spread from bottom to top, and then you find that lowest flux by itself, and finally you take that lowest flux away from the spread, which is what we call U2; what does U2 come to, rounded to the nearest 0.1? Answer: -13.5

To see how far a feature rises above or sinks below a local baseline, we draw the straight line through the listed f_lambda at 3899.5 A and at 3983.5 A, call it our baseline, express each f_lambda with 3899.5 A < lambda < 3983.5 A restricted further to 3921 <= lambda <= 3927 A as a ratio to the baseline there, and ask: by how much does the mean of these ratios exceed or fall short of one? 0.11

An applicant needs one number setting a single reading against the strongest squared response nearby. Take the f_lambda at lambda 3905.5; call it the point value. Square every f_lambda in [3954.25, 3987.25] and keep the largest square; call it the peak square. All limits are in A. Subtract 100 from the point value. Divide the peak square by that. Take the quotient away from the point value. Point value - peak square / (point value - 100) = 21.0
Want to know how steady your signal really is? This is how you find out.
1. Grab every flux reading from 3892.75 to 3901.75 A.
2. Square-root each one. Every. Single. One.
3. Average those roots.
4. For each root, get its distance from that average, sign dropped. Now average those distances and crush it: 0.040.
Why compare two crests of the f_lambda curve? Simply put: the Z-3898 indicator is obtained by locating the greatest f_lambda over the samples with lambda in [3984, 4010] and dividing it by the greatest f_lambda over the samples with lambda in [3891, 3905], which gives 1.01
